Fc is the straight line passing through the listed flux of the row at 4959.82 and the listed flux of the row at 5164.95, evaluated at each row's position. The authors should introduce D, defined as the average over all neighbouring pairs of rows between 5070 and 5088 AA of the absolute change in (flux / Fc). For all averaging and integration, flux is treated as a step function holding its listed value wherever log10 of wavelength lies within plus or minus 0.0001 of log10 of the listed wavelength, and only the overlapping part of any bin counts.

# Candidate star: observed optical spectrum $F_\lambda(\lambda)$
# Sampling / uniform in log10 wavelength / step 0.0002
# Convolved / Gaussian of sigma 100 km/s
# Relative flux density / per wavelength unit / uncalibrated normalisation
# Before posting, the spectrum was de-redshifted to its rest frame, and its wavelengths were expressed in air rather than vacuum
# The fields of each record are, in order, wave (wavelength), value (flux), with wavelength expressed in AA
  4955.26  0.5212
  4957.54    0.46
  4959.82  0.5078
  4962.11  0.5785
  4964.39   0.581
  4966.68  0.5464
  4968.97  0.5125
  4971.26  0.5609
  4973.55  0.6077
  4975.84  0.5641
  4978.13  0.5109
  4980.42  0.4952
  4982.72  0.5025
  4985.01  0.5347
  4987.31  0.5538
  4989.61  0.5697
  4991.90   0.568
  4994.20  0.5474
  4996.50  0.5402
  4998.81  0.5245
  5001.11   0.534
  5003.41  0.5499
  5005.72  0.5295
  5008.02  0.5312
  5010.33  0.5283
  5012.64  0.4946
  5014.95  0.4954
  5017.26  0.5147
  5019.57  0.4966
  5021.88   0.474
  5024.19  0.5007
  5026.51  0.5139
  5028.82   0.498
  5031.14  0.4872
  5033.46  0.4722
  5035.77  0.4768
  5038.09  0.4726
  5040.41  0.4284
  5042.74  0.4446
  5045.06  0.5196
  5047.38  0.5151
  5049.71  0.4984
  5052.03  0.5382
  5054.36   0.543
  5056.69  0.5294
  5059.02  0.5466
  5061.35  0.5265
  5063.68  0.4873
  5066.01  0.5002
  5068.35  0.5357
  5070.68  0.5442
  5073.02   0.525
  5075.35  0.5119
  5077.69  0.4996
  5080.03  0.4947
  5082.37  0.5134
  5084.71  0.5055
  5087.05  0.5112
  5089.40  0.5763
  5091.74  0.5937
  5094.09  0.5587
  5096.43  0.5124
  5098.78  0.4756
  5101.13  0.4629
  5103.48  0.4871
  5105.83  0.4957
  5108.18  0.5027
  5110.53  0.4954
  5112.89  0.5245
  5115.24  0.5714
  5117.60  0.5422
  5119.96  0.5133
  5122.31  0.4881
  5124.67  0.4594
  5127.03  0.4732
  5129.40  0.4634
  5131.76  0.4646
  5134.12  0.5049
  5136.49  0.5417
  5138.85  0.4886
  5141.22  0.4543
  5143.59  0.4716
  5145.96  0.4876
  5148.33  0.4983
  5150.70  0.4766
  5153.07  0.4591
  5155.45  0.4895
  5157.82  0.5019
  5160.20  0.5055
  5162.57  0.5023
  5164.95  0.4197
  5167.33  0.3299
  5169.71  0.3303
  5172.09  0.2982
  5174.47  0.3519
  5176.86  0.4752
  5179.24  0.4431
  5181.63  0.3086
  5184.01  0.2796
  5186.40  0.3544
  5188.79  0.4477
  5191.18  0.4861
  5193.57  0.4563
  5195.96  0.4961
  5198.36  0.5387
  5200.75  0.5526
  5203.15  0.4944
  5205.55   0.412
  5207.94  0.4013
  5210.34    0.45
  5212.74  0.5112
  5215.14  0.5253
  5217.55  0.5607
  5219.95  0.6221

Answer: 0.025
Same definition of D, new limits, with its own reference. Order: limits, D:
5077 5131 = 0.052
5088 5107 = 0.057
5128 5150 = 0.062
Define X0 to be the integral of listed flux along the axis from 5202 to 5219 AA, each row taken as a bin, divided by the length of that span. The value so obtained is 0.48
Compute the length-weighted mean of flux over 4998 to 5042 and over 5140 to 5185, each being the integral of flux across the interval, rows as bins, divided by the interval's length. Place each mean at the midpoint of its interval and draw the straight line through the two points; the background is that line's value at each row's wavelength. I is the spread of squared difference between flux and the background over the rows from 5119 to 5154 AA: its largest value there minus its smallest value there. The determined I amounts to 0.010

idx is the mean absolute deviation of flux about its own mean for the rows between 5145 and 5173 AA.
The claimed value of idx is 0.065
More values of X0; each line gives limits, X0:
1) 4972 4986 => 0.54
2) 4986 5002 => 0.55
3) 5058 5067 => 0.52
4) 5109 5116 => 0.53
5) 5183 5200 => 0.44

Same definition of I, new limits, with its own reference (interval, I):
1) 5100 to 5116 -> 0.015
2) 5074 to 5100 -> 0.017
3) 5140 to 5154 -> 0.004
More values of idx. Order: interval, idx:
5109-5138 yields 0.029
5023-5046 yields 0.022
